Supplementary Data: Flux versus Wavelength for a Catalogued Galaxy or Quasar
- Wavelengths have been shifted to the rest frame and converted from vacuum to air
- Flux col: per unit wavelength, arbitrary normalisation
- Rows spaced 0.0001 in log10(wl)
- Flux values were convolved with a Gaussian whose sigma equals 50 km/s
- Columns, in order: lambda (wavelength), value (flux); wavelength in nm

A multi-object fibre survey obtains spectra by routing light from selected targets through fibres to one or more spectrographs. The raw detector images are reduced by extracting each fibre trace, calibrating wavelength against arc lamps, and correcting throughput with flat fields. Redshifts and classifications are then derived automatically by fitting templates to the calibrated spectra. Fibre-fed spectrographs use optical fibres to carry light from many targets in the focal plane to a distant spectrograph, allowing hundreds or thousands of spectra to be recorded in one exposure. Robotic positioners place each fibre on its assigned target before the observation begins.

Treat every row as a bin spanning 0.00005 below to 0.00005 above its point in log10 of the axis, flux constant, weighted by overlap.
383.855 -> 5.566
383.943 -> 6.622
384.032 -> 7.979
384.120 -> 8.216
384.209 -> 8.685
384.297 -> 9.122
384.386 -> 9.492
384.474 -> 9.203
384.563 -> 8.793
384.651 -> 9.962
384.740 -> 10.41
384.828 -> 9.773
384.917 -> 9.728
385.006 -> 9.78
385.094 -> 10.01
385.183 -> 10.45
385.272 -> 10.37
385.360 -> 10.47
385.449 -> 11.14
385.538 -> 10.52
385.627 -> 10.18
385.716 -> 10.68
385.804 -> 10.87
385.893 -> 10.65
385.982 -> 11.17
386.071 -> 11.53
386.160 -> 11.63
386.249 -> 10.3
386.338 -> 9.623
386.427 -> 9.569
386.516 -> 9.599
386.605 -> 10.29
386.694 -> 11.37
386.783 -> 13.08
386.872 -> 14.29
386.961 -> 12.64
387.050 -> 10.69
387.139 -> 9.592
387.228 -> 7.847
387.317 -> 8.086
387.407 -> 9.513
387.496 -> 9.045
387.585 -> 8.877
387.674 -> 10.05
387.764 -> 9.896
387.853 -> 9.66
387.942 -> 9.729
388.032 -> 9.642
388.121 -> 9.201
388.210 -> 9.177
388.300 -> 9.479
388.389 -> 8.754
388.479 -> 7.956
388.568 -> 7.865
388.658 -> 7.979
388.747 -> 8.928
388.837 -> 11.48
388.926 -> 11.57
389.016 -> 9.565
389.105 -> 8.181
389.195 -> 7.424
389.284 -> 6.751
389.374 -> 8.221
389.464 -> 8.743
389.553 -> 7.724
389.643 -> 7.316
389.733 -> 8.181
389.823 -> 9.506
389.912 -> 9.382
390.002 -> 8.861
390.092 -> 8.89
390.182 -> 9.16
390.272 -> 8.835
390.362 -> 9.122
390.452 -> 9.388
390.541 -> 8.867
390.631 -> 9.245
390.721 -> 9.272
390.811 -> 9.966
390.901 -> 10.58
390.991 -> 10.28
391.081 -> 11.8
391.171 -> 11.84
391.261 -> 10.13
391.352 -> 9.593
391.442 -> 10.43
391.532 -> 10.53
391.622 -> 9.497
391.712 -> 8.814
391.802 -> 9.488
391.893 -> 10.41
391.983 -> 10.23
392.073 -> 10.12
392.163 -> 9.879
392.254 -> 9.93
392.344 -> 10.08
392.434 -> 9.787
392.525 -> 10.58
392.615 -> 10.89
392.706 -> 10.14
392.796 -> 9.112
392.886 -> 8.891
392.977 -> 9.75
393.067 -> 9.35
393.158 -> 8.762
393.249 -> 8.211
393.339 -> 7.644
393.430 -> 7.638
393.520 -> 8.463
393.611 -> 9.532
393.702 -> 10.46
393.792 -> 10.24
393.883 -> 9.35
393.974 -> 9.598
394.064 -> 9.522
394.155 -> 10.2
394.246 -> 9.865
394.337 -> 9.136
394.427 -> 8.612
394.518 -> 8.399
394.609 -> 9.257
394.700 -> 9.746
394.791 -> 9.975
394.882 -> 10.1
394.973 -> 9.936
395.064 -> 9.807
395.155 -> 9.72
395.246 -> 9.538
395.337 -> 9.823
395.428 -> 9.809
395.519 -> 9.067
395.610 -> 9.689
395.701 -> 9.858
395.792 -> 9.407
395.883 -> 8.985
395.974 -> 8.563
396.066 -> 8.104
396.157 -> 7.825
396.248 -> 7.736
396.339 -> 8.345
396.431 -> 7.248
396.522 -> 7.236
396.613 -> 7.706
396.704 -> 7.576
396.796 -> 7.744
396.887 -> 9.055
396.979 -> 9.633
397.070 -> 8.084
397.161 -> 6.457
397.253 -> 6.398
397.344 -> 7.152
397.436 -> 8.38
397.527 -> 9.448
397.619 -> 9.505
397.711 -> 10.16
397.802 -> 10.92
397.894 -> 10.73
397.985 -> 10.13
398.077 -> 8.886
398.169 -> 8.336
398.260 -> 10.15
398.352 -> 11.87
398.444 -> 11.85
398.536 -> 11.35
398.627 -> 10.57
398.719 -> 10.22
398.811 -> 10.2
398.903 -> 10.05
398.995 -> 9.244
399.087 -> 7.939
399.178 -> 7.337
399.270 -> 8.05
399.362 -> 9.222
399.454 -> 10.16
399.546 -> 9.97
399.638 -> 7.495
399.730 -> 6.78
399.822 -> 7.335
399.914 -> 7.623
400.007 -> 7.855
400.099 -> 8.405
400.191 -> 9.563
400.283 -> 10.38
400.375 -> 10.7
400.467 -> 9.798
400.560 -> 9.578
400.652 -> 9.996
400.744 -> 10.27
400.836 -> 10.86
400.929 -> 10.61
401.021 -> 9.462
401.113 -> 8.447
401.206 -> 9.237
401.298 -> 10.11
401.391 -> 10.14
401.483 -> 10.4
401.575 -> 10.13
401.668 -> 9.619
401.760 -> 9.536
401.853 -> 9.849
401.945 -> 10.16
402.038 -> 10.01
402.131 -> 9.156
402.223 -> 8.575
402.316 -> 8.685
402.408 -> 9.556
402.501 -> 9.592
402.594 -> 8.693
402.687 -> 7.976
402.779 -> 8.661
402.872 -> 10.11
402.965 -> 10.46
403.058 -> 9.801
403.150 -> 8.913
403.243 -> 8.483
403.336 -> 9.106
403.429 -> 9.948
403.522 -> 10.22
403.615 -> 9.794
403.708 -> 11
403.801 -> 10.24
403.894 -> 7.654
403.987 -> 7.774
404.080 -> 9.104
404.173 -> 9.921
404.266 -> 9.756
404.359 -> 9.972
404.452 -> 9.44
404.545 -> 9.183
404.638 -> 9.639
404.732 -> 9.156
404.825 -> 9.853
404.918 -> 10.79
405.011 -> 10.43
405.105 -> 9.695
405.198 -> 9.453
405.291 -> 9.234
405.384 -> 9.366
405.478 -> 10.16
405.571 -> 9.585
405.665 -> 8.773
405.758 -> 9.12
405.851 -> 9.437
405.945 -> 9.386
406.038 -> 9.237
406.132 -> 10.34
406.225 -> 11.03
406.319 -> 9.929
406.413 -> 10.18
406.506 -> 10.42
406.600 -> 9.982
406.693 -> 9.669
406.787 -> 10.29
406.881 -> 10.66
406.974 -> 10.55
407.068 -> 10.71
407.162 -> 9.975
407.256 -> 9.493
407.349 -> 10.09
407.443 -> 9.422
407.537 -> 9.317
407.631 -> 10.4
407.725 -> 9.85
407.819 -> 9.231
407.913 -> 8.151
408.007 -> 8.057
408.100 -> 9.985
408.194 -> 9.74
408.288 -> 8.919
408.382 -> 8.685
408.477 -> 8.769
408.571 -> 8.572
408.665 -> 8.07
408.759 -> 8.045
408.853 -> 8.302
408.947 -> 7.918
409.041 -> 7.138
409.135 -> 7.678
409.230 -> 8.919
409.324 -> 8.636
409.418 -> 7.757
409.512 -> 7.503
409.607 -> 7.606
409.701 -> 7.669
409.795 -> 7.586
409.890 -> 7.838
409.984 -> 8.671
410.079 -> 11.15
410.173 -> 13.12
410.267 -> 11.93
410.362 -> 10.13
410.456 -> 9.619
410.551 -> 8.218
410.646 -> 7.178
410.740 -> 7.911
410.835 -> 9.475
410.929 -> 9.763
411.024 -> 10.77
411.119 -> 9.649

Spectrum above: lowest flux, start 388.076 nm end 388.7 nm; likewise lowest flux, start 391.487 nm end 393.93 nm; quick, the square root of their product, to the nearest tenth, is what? 7.8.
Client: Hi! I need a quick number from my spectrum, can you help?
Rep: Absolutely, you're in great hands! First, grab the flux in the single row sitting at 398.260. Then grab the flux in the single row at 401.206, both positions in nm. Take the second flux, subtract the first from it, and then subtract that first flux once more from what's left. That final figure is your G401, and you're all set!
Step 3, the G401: -11.1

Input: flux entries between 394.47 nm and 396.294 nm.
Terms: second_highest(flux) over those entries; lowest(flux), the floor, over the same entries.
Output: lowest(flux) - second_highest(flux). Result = -2.2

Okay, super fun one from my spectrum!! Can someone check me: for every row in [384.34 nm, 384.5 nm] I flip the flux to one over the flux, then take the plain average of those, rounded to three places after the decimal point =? 0.107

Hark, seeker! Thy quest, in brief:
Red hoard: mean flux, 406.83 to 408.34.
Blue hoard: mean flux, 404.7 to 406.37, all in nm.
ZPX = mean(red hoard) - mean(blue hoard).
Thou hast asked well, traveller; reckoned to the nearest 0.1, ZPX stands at -0.1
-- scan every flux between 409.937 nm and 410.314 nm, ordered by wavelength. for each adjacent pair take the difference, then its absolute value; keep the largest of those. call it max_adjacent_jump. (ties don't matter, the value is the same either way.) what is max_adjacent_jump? 2.5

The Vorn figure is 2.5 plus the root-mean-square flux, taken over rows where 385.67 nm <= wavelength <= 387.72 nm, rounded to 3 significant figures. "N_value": 13.1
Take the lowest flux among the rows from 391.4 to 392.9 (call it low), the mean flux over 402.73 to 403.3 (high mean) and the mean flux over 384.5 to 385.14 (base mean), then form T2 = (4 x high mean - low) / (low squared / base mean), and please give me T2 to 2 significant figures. 3.6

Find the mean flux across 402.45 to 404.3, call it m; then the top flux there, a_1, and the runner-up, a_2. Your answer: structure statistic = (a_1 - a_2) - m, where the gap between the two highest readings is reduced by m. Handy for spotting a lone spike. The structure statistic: -8.8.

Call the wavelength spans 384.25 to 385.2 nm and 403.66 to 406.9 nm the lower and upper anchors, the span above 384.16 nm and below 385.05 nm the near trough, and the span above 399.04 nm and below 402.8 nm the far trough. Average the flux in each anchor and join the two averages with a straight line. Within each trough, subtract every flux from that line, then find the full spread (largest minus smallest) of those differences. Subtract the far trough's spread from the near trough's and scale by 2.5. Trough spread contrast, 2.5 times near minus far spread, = -5.9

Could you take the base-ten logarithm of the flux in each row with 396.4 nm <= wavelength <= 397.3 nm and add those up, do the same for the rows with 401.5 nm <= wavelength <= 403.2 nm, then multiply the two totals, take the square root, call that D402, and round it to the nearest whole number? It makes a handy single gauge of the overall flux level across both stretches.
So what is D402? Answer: 12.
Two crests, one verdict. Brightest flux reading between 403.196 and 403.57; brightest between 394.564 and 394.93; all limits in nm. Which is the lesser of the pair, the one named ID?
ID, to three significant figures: 10.1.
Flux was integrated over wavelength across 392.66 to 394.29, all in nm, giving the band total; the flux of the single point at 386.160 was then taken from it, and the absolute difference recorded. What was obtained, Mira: 3.5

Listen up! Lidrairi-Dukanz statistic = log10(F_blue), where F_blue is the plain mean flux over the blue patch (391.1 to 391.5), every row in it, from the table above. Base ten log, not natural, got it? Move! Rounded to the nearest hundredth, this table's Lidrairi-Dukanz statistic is 1.02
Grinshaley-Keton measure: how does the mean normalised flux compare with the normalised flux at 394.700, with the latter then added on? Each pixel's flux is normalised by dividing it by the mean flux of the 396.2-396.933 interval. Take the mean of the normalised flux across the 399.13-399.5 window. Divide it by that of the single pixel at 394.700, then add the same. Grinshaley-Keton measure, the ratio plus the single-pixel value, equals 2.14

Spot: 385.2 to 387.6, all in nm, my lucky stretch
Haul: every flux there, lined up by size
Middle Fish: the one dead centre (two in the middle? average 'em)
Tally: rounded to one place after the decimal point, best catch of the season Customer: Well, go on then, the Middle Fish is 10.5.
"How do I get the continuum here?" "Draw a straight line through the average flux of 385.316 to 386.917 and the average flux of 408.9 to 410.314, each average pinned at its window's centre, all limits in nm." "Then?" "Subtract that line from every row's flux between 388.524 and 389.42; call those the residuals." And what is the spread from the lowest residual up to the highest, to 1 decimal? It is 4.8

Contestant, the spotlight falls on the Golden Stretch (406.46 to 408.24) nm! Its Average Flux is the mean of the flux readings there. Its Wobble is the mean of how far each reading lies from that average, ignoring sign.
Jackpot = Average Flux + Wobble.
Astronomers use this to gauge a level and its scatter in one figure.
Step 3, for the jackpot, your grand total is 10.3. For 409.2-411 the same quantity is 10.3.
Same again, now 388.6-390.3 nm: 9.7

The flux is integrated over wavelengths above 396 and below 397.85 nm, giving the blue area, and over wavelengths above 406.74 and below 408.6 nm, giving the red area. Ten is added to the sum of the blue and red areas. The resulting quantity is 43.0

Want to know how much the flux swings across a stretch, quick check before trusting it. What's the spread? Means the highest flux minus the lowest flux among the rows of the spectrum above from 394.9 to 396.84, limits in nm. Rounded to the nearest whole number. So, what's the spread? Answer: 3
